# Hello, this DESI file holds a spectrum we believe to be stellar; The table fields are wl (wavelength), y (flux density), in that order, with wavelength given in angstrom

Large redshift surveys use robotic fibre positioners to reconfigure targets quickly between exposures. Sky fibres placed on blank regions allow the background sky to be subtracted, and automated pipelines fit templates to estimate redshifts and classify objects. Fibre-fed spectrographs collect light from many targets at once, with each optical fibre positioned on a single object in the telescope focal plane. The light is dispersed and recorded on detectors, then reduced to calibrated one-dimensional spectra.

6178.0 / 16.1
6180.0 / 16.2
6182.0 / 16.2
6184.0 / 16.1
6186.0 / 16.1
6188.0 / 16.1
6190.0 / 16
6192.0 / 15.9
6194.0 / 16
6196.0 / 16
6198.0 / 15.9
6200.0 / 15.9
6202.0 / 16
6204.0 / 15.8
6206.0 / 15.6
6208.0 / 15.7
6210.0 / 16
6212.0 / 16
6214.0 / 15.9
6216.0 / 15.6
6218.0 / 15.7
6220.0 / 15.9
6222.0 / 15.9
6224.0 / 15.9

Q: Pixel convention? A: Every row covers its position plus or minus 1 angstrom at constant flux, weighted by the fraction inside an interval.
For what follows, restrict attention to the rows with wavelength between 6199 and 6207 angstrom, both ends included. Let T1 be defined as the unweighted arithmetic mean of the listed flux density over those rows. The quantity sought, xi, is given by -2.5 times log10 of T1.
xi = -3.00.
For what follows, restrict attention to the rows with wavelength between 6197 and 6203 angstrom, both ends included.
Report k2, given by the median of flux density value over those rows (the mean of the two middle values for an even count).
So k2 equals 15.9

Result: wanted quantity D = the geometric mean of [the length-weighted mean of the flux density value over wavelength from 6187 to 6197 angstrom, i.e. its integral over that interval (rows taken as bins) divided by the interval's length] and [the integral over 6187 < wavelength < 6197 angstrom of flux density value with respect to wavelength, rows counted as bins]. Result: 51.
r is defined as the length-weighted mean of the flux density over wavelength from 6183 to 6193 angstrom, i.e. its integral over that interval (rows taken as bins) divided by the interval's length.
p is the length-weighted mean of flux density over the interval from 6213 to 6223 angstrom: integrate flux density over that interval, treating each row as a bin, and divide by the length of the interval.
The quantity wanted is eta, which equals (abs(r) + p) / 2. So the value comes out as 15.9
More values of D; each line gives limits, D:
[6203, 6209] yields 38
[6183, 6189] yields 39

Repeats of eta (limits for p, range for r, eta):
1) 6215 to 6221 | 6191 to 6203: 15.8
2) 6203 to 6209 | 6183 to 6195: 15.9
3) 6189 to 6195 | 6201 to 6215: 15.9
